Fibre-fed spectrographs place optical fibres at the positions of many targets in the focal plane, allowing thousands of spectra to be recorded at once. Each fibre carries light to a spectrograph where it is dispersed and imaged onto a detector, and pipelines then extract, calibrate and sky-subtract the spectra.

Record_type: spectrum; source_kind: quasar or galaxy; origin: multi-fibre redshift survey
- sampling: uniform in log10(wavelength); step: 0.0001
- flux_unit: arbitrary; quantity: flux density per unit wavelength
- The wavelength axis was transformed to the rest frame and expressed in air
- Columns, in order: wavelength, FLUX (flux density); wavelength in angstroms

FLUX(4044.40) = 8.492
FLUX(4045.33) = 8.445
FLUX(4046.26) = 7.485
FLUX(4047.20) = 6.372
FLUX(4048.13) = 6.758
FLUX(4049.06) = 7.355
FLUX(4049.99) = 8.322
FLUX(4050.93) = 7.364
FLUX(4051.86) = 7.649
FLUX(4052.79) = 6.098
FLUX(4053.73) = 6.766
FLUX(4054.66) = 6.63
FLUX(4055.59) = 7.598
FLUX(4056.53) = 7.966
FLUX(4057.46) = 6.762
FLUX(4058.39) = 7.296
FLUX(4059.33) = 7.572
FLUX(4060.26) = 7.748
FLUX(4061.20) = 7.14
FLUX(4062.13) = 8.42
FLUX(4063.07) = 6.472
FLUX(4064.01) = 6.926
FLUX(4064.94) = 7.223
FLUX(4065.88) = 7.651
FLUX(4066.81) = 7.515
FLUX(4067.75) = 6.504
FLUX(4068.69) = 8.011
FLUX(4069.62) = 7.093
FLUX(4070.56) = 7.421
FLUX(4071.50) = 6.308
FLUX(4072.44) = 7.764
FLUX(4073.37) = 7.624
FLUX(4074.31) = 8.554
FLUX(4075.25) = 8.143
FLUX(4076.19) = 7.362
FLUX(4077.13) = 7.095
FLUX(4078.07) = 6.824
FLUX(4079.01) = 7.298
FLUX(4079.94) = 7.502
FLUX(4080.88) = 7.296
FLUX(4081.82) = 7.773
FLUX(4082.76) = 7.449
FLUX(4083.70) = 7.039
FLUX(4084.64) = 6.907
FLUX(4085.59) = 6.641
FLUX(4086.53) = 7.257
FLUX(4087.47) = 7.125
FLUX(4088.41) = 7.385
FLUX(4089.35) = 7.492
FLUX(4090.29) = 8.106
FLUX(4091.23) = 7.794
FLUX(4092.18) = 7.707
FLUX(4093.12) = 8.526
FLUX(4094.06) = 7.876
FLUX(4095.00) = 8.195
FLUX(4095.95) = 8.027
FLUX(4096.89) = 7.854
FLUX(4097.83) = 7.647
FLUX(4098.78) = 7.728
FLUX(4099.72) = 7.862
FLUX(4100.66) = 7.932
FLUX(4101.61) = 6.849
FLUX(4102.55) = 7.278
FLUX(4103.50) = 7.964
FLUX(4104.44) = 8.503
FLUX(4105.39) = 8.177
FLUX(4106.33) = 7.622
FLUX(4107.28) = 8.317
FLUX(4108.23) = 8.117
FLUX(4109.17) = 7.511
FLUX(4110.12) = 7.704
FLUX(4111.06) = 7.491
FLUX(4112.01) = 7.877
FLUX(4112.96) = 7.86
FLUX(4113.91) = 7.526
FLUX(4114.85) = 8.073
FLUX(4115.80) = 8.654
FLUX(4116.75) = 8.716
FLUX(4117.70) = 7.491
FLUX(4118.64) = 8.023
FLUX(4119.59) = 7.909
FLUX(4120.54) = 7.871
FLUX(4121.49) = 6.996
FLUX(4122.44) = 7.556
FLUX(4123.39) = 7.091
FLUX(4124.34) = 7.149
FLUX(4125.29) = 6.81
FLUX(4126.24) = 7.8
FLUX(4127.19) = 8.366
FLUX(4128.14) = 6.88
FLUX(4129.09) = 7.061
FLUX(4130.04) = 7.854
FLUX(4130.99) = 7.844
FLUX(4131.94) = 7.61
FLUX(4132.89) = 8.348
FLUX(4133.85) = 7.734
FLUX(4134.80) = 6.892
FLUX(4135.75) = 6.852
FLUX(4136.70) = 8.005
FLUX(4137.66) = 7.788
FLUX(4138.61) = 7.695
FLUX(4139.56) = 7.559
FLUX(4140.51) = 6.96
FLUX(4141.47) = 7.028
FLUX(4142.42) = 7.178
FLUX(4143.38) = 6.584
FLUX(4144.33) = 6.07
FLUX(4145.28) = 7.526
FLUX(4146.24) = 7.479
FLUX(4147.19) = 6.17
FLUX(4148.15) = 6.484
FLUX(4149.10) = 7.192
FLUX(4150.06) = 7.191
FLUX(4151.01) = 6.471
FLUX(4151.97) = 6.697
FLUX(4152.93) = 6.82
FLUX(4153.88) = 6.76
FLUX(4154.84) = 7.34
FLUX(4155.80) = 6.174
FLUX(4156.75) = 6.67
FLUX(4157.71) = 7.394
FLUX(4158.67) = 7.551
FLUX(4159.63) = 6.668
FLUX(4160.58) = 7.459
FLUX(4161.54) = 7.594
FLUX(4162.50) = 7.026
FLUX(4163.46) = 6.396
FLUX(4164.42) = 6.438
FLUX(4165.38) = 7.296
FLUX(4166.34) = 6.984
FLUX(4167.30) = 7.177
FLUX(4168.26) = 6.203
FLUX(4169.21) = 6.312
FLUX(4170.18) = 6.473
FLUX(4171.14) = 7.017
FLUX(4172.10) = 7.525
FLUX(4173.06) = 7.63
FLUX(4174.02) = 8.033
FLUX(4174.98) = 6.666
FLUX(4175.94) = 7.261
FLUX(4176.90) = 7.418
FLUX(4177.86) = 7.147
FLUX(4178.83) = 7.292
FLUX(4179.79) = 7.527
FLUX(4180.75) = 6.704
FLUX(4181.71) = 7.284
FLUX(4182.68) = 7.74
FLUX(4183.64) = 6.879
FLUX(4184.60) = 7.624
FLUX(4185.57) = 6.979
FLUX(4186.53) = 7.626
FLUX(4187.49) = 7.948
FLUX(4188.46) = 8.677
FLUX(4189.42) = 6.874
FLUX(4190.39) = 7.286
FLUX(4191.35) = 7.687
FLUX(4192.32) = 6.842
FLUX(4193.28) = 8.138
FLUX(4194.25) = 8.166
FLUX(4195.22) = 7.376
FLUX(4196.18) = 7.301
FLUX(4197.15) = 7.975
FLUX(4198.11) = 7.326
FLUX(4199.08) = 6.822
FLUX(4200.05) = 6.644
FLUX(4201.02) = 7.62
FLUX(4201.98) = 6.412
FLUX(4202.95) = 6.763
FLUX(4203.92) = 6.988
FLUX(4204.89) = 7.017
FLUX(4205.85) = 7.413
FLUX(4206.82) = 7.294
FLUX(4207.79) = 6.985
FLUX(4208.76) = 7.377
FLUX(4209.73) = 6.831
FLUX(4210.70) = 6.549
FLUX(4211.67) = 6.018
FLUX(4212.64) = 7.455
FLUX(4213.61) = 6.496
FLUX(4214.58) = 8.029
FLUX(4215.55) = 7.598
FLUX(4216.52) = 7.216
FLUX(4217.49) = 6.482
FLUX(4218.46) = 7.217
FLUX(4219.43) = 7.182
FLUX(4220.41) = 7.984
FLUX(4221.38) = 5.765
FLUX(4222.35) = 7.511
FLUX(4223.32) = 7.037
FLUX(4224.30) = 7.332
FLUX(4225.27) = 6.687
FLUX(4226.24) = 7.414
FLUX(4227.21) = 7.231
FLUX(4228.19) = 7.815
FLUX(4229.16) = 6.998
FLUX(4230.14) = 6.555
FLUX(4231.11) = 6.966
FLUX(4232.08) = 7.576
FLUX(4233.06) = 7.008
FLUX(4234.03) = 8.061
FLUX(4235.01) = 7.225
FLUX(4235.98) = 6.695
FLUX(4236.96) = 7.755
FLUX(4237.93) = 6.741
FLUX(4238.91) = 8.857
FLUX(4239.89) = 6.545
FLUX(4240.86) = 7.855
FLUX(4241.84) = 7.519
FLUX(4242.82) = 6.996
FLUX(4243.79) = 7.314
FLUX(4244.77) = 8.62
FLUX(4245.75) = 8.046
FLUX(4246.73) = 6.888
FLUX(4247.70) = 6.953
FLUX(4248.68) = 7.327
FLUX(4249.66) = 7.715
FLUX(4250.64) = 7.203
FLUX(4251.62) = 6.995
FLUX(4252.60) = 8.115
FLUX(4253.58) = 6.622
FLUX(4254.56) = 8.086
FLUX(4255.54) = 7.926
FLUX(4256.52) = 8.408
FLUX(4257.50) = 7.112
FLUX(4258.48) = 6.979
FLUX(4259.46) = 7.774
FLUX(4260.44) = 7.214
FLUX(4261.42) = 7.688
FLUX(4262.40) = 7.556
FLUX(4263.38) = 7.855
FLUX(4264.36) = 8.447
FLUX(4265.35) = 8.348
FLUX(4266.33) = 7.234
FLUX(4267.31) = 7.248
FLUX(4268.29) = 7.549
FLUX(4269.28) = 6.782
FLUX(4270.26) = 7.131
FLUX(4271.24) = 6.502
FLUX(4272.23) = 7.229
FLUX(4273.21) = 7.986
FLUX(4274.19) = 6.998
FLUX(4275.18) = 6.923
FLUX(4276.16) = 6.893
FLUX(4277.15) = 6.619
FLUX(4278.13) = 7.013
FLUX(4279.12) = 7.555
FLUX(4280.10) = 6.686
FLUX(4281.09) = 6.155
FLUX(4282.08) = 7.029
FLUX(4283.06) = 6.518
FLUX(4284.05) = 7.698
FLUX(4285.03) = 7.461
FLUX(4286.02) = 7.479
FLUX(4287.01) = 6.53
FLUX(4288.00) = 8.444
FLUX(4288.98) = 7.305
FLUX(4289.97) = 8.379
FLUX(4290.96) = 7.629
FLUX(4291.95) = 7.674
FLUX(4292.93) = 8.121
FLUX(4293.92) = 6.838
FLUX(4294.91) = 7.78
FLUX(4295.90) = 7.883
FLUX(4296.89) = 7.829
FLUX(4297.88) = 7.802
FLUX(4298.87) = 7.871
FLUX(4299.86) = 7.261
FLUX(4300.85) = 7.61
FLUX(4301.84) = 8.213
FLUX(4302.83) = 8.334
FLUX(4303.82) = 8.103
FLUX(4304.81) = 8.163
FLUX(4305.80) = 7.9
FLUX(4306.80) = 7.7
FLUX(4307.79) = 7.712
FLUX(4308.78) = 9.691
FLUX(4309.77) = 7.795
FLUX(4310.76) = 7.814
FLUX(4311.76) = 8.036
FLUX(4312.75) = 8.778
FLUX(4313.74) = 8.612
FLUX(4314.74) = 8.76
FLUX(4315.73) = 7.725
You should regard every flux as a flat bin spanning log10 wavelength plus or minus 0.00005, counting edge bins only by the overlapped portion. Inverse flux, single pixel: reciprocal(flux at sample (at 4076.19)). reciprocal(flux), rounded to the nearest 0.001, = 0.136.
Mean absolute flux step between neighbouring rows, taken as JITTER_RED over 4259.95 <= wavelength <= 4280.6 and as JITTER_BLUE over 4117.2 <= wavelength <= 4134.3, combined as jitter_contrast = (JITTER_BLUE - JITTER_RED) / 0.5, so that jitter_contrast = 0.1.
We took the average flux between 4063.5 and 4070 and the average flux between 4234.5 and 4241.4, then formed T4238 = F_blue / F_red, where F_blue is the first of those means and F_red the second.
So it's 0.99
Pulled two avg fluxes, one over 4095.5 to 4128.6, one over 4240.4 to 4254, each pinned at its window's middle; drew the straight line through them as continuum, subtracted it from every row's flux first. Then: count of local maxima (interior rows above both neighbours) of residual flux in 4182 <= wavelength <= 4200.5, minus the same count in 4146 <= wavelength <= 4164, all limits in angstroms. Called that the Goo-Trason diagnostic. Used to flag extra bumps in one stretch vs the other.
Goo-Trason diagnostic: 0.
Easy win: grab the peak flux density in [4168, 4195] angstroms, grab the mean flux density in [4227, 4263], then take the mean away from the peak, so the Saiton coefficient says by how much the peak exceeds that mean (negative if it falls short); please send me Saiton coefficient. 1.2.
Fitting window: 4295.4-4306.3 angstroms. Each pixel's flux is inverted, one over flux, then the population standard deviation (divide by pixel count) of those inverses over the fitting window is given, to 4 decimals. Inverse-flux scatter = 0.0047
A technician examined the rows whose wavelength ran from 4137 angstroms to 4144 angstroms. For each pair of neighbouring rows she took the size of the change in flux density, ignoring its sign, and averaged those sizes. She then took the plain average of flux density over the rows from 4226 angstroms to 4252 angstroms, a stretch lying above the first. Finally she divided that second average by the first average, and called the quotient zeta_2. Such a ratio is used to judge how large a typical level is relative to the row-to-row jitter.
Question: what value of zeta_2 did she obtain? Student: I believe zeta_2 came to 26.9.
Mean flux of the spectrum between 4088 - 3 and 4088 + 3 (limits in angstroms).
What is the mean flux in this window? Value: 7.3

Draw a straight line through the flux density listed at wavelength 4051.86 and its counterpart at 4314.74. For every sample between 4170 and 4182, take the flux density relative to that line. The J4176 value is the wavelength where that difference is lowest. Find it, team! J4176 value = 4170.18 angstroms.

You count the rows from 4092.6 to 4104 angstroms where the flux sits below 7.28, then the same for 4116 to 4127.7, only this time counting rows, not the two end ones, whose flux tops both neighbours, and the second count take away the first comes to 1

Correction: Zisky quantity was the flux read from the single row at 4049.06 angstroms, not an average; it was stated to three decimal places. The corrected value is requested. 7.355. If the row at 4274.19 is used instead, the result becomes 6.998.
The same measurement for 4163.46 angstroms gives 6.396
